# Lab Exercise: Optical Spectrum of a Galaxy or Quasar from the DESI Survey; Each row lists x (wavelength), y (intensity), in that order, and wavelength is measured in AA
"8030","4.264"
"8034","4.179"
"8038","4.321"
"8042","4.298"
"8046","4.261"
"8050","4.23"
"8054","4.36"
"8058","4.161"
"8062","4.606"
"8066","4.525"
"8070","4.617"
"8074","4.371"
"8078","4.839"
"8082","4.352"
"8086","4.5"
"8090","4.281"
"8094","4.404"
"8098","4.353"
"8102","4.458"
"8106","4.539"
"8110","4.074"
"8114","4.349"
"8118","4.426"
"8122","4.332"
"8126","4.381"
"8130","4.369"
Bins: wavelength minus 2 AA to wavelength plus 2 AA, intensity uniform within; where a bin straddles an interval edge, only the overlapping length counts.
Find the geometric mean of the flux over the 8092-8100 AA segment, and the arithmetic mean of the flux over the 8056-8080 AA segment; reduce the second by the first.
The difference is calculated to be 0.14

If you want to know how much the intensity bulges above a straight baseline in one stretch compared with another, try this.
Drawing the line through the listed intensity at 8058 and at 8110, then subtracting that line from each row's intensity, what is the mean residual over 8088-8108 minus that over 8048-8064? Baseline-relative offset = 0.14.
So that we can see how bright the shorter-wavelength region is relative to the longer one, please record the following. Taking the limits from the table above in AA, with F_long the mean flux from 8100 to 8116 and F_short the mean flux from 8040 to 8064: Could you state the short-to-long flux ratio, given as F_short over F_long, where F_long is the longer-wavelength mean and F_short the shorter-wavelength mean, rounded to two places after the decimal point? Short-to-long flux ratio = 0.99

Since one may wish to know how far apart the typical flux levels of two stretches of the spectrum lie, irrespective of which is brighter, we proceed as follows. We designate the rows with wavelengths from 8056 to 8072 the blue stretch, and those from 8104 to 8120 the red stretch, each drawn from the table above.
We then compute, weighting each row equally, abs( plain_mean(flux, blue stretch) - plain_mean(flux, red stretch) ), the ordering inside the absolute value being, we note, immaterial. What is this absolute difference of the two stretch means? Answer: 0.130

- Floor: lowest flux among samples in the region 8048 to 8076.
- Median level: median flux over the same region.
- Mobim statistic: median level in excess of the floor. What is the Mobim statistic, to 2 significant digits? 0.21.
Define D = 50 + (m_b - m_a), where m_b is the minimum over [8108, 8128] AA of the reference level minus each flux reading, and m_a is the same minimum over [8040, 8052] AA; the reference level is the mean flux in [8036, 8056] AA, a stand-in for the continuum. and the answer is 49.9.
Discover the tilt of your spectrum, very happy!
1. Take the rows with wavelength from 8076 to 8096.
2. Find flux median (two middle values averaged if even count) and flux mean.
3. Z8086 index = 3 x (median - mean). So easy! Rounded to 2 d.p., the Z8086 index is -0.21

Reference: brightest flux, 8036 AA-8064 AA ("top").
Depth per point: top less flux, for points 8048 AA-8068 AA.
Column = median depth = 0.246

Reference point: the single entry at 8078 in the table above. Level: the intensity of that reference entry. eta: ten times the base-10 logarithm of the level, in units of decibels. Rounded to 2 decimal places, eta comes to 6.85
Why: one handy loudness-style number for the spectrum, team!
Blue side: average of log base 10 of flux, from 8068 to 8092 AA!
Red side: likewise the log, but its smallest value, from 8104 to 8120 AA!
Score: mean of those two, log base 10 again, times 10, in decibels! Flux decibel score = -2.00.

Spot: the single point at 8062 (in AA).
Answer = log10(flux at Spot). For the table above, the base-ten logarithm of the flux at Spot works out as 0.663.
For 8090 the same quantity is 0.632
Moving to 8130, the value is 0.640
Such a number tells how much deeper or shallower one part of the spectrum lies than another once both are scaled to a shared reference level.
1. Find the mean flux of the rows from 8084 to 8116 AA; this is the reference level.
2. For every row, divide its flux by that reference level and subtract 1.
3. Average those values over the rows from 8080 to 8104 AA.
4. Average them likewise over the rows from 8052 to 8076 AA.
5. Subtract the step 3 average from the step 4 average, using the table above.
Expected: 0.011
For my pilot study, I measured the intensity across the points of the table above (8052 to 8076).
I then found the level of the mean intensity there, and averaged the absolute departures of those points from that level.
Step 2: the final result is 0.14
